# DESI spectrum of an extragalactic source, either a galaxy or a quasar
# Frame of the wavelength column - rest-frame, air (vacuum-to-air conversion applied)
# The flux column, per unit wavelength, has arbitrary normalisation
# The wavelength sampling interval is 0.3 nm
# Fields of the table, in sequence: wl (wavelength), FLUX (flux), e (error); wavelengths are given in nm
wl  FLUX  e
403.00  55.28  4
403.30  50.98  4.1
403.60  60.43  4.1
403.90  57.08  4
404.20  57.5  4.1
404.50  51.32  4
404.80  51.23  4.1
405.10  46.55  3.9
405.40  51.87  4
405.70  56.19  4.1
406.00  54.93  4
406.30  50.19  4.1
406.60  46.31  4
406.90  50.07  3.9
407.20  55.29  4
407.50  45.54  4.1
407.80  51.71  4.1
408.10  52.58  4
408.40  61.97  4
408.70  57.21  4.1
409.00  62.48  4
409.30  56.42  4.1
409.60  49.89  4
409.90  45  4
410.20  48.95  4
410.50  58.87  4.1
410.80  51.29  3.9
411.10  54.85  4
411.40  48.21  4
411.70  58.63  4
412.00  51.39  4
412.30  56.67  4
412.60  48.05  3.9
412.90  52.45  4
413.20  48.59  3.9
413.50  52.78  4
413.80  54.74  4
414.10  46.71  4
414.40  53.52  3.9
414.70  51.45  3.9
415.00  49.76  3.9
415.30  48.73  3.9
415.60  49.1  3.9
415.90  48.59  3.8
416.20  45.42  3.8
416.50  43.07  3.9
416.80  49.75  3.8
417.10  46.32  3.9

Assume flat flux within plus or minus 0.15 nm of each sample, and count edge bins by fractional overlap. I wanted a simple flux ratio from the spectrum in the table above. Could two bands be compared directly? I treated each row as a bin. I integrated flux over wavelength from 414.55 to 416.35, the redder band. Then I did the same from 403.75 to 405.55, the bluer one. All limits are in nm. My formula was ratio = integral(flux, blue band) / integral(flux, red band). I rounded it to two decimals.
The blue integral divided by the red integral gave 1.08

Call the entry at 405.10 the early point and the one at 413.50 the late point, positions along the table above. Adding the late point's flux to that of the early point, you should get 99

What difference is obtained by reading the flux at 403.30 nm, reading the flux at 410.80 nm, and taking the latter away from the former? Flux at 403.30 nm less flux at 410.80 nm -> 0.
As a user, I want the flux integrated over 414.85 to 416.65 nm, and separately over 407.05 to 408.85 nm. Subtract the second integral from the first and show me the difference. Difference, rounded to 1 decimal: -11.9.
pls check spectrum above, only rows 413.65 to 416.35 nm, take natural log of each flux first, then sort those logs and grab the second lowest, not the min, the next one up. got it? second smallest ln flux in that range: 3.844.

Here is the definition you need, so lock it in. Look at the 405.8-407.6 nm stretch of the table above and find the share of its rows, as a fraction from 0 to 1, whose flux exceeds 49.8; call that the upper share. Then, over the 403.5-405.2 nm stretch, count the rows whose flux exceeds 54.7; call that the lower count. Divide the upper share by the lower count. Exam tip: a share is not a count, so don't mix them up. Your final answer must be 0.22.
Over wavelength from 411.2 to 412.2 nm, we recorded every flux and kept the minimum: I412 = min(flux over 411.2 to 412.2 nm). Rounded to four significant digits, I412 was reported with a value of 48.21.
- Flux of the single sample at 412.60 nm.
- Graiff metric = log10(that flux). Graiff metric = 1.68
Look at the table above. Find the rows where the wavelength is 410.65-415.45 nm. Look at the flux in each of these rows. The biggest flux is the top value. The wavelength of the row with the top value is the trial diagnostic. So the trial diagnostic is 411.70 nm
